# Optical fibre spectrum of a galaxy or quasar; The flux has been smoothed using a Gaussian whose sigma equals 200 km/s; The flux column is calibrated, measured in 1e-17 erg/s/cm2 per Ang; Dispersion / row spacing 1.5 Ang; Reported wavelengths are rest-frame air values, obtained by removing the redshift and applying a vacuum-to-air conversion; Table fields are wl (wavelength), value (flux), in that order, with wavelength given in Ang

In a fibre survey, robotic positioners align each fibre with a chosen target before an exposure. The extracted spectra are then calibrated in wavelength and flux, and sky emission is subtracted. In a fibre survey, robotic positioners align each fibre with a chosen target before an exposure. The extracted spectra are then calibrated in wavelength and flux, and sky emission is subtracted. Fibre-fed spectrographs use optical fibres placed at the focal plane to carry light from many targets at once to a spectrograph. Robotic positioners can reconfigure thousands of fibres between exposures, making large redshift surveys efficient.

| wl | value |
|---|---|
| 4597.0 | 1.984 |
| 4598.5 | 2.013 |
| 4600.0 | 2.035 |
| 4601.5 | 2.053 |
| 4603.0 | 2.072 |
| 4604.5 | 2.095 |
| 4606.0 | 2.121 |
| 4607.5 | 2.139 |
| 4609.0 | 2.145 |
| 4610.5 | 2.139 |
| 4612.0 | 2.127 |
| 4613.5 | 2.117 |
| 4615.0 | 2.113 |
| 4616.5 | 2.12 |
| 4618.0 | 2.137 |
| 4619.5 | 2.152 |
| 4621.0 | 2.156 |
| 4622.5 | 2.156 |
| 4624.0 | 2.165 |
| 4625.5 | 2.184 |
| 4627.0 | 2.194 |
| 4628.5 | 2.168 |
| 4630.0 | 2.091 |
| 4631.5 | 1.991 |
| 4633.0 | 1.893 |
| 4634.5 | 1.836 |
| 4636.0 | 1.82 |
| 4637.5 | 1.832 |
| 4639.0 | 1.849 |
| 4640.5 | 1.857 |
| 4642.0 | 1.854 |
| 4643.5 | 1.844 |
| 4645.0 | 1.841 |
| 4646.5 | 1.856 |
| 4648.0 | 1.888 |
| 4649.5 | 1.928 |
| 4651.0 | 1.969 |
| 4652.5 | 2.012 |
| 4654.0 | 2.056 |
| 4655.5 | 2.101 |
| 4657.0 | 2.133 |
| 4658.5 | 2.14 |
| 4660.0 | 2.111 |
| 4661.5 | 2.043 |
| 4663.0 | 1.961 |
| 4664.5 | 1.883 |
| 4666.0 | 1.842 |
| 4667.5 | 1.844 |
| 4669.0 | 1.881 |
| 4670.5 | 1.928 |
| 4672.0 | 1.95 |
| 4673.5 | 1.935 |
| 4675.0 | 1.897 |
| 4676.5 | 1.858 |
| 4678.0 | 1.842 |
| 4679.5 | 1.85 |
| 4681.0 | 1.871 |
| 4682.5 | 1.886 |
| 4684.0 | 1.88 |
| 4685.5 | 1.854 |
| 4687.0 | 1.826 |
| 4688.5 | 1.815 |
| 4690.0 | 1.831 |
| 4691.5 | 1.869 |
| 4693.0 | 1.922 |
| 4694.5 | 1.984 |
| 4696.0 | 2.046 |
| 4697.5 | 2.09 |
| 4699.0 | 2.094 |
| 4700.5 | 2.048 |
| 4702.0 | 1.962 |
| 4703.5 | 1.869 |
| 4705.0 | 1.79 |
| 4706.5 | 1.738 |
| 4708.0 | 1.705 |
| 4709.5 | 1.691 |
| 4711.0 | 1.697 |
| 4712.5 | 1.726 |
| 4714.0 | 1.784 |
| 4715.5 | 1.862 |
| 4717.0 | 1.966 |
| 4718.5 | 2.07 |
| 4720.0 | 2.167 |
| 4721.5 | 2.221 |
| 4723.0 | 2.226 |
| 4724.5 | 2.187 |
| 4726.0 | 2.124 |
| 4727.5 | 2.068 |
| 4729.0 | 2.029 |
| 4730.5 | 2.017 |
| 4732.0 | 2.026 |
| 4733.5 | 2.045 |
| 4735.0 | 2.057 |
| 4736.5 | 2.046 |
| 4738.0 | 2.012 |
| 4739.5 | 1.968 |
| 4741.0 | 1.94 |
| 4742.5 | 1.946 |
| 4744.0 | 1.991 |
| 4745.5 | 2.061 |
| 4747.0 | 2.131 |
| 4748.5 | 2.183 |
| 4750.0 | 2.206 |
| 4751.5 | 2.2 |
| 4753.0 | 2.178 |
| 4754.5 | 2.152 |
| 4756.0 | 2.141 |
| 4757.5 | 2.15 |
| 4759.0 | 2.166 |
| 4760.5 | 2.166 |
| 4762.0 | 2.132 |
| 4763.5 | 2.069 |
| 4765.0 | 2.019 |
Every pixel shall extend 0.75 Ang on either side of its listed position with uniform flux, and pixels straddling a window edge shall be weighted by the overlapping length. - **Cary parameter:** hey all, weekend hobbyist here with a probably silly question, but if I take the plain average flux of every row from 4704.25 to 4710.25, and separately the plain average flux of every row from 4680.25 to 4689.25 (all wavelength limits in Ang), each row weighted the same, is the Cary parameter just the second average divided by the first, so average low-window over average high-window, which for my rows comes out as 1.07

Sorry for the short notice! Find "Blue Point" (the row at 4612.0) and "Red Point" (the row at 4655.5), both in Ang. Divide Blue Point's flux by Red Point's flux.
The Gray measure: 1.01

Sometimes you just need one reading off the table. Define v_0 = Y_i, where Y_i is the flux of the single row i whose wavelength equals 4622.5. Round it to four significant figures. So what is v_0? 2.156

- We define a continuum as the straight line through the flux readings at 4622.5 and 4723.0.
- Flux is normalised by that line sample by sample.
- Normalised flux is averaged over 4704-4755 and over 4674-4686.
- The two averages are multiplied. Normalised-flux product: 0.76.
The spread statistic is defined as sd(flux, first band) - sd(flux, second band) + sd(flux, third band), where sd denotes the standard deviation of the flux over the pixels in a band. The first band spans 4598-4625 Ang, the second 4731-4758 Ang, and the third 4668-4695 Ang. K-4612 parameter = 0.001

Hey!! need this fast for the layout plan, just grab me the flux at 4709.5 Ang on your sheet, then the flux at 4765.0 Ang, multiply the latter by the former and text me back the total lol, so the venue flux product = 3.41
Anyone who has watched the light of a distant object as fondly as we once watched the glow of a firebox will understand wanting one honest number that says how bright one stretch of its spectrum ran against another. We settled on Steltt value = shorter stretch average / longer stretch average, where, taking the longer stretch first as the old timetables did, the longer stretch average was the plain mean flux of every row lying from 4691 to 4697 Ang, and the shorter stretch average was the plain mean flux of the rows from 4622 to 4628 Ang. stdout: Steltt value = 1.11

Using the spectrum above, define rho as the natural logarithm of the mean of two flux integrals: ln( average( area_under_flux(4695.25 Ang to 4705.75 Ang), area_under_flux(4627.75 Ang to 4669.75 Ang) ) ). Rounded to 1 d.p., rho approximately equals 3.9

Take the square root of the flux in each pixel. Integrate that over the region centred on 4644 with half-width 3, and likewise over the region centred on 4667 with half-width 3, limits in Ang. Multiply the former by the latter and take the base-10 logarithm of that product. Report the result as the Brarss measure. 1.825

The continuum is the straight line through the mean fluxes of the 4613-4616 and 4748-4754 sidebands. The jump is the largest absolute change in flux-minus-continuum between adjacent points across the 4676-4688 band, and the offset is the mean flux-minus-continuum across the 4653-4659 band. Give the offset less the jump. -0.06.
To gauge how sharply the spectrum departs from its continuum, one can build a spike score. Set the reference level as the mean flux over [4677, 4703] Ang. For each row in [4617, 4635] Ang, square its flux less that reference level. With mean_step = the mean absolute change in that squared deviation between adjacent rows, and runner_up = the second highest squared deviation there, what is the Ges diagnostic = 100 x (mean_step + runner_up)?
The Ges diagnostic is 7.9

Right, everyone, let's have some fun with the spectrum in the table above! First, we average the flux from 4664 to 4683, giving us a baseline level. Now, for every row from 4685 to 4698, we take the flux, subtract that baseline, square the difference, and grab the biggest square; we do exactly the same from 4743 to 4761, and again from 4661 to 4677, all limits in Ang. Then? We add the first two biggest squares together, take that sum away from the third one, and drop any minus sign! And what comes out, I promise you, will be 0.122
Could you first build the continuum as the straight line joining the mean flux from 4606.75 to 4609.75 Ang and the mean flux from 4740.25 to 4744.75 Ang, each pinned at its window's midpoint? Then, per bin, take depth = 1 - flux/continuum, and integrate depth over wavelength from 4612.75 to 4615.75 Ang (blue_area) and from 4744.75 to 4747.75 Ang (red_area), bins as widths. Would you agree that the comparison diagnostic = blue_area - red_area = 0.24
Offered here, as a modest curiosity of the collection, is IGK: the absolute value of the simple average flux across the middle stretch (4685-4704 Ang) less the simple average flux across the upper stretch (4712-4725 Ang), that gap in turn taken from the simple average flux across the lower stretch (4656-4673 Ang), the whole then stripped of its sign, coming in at 1.89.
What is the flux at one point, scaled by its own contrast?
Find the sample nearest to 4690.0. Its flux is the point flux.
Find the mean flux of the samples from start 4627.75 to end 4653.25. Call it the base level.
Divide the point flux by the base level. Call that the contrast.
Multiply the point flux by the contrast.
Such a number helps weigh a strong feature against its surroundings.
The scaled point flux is 1.75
